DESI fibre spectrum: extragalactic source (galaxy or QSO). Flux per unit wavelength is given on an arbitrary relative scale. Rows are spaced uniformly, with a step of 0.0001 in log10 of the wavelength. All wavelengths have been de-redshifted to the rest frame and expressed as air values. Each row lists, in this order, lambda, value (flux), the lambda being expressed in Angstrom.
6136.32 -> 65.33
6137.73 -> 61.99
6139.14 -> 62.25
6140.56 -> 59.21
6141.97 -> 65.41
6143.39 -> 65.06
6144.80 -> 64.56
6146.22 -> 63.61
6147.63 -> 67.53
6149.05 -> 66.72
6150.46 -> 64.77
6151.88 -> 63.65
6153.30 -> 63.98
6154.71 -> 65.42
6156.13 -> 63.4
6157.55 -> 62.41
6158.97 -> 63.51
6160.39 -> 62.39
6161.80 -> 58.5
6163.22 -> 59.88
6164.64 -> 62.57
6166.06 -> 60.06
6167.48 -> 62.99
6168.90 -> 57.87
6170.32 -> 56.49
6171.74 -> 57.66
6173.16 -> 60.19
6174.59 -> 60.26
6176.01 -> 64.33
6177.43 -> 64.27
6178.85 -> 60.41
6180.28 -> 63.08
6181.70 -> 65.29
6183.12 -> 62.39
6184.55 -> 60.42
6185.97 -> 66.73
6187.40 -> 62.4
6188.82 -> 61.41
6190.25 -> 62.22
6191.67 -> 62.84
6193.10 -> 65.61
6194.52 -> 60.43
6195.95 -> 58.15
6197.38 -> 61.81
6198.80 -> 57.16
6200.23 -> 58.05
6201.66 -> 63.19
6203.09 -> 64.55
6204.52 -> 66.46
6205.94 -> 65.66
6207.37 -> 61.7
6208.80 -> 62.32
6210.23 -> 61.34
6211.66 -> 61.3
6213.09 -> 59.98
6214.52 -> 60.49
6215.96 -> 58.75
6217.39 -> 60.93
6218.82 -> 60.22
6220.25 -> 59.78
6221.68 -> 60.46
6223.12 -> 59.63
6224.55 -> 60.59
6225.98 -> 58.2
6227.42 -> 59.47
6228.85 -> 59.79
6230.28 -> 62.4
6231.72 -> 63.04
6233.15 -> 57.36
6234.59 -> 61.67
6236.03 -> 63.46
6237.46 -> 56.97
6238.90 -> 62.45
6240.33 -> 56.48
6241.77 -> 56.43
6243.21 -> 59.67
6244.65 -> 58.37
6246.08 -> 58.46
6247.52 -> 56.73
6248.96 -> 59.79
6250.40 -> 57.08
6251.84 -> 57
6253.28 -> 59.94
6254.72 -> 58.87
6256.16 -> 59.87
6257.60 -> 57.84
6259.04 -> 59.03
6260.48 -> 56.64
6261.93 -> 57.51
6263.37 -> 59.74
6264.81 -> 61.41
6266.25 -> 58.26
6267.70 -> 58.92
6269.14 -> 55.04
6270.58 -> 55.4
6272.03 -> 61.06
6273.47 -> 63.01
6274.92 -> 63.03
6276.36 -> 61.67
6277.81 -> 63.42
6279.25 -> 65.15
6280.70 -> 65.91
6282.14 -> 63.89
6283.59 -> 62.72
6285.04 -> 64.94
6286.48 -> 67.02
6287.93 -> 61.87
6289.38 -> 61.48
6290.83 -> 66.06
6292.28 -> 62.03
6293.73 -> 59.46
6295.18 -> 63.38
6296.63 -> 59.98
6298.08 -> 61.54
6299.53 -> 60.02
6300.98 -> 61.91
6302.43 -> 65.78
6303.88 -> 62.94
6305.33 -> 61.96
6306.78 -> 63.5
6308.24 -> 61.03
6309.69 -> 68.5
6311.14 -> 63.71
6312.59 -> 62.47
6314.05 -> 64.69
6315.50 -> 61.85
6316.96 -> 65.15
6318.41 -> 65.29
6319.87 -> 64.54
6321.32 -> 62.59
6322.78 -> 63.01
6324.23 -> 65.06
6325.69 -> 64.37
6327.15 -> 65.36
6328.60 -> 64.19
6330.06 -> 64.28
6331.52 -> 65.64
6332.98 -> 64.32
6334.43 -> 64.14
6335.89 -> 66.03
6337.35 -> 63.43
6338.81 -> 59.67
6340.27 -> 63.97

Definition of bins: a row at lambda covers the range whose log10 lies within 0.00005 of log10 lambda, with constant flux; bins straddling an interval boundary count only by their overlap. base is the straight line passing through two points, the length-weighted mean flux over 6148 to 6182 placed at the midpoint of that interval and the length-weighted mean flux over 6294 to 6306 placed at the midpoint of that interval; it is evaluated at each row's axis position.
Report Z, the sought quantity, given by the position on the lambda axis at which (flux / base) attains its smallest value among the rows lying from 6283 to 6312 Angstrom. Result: 6293.73 Angstrom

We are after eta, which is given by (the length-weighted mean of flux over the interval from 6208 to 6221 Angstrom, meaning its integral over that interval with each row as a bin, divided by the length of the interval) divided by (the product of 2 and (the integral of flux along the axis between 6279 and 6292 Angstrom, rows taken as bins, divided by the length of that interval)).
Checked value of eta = 0.47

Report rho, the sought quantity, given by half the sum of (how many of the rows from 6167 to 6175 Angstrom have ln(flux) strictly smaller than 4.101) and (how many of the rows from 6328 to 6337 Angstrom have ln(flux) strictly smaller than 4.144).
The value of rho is 2.5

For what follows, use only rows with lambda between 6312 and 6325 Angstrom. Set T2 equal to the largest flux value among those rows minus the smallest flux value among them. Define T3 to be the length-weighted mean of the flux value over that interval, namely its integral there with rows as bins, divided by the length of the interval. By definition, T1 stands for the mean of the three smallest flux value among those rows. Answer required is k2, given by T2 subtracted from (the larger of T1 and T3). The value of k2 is 60.4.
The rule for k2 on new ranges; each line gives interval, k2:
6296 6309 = 56.3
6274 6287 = 58.8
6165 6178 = 52.6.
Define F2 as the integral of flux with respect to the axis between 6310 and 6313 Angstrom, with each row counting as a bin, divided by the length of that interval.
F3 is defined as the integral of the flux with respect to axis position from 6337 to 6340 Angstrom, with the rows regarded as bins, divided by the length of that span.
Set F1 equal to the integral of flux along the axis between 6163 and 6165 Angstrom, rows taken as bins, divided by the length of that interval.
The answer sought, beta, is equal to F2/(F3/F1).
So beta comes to 63.7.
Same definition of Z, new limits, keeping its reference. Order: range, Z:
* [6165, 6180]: 6170.32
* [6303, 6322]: 6308.24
